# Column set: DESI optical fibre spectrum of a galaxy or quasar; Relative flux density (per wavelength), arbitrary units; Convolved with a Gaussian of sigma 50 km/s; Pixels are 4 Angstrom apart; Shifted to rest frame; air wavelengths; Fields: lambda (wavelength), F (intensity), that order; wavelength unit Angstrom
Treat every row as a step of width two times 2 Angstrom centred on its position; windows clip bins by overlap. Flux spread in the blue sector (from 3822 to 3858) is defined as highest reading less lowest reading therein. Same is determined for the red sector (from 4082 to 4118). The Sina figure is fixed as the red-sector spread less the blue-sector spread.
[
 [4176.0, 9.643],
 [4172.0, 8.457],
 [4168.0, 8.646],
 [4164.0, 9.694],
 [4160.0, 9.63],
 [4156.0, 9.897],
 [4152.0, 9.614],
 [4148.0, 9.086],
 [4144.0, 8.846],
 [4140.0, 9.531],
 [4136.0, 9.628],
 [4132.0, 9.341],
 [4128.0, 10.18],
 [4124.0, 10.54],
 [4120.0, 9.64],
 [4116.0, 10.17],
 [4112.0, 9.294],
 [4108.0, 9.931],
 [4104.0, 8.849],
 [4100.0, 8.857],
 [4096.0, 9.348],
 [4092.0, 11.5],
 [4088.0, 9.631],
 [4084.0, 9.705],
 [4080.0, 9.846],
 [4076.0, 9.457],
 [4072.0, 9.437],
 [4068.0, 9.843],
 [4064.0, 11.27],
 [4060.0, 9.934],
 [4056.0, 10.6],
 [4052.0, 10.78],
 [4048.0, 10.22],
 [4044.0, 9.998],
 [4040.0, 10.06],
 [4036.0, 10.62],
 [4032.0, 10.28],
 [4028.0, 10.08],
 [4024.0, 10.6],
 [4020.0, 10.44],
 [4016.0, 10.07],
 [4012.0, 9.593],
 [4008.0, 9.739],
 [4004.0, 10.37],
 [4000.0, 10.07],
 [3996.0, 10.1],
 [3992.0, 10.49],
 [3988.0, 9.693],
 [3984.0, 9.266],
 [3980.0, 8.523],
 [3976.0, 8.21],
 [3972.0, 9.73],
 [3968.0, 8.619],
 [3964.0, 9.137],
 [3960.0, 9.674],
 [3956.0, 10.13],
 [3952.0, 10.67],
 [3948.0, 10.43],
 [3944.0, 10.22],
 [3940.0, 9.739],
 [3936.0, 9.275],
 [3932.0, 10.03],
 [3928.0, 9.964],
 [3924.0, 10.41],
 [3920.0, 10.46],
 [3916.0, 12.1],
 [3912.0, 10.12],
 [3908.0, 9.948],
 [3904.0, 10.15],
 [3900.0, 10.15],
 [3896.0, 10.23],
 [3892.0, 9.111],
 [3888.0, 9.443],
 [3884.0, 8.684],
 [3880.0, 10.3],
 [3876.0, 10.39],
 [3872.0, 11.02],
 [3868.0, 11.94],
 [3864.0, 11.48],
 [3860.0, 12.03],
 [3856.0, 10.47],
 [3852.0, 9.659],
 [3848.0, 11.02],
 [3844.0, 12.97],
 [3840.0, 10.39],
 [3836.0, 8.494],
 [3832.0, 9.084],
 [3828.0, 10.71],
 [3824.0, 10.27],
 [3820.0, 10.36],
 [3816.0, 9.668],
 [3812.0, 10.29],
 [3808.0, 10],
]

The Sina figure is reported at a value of -1.8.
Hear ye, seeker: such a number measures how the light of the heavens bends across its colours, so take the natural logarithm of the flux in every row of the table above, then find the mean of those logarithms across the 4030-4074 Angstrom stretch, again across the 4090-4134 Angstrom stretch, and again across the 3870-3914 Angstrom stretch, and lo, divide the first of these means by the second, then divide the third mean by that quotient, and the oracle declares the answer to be 2.25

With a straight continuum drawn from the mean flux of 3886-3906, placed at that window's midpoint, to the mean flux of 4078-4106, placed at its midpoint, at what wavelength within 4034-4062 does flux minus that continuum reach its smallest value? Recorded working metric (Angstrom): 4060.0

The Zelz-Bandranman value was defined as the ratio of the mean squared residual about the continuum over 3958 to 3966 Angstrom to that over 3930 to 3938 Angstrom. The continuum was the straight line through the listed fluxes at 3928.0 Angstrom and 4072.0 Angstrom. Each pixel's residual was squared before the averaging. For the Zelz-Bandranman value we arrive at 1.2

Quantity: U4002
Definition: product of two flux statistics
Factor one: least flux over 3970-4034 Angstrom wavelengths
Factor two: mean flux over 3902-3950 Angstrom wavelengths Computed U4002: 84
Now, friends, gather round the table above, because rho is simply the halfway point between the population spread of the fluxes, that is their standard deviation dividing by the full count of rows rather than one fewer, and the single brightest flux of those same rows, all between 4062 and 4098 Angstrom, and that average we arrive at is 6.1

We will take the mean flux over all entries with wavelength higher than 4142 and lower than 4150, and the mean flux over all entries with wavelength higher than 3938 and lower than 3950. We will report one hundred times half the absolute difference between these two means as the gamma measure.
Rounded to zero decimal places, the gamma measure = 58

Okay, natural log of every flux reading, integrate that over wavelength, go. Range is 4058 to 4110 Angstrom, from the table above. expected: 119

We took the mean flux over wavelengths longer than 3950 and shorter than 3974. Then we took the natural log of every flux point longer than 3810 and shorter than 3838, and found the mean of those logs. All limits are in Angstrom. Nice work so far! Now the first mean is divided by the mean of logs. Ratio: 4.23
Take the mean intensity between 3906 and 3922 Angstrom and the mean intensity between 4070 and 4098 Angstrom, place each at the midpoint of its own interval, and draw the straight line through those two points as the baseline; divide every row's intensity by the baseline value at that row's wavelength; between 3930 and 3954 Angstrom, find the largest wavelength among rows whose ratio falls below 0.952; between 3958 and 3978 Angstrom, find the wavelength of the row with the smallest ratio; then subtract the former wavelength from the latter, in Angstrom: 36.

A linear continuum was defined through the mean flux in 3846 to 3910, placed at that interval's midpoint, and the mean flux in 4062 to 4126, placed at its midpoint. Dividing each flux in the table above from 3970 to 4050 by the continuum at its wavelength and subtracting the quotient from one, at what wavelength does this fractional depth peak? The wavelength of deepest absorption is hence 3976.0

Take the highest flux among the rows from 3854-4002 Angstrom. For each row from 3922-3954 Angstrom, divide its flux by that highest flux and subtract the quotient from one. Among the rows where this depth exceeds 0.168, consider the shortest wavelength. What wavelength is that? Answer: 3928.0 Angstrom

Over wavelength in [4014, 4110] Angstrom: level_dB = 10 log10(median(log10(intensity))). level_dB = 0.01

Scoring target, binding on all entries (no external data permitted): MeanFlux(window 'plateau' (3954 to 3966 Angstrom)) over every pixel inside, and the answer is 9.6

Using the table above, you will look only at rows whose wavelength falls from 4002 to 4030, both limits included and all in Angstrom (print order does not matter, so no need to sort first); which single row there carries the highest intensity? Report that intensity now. 10.6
